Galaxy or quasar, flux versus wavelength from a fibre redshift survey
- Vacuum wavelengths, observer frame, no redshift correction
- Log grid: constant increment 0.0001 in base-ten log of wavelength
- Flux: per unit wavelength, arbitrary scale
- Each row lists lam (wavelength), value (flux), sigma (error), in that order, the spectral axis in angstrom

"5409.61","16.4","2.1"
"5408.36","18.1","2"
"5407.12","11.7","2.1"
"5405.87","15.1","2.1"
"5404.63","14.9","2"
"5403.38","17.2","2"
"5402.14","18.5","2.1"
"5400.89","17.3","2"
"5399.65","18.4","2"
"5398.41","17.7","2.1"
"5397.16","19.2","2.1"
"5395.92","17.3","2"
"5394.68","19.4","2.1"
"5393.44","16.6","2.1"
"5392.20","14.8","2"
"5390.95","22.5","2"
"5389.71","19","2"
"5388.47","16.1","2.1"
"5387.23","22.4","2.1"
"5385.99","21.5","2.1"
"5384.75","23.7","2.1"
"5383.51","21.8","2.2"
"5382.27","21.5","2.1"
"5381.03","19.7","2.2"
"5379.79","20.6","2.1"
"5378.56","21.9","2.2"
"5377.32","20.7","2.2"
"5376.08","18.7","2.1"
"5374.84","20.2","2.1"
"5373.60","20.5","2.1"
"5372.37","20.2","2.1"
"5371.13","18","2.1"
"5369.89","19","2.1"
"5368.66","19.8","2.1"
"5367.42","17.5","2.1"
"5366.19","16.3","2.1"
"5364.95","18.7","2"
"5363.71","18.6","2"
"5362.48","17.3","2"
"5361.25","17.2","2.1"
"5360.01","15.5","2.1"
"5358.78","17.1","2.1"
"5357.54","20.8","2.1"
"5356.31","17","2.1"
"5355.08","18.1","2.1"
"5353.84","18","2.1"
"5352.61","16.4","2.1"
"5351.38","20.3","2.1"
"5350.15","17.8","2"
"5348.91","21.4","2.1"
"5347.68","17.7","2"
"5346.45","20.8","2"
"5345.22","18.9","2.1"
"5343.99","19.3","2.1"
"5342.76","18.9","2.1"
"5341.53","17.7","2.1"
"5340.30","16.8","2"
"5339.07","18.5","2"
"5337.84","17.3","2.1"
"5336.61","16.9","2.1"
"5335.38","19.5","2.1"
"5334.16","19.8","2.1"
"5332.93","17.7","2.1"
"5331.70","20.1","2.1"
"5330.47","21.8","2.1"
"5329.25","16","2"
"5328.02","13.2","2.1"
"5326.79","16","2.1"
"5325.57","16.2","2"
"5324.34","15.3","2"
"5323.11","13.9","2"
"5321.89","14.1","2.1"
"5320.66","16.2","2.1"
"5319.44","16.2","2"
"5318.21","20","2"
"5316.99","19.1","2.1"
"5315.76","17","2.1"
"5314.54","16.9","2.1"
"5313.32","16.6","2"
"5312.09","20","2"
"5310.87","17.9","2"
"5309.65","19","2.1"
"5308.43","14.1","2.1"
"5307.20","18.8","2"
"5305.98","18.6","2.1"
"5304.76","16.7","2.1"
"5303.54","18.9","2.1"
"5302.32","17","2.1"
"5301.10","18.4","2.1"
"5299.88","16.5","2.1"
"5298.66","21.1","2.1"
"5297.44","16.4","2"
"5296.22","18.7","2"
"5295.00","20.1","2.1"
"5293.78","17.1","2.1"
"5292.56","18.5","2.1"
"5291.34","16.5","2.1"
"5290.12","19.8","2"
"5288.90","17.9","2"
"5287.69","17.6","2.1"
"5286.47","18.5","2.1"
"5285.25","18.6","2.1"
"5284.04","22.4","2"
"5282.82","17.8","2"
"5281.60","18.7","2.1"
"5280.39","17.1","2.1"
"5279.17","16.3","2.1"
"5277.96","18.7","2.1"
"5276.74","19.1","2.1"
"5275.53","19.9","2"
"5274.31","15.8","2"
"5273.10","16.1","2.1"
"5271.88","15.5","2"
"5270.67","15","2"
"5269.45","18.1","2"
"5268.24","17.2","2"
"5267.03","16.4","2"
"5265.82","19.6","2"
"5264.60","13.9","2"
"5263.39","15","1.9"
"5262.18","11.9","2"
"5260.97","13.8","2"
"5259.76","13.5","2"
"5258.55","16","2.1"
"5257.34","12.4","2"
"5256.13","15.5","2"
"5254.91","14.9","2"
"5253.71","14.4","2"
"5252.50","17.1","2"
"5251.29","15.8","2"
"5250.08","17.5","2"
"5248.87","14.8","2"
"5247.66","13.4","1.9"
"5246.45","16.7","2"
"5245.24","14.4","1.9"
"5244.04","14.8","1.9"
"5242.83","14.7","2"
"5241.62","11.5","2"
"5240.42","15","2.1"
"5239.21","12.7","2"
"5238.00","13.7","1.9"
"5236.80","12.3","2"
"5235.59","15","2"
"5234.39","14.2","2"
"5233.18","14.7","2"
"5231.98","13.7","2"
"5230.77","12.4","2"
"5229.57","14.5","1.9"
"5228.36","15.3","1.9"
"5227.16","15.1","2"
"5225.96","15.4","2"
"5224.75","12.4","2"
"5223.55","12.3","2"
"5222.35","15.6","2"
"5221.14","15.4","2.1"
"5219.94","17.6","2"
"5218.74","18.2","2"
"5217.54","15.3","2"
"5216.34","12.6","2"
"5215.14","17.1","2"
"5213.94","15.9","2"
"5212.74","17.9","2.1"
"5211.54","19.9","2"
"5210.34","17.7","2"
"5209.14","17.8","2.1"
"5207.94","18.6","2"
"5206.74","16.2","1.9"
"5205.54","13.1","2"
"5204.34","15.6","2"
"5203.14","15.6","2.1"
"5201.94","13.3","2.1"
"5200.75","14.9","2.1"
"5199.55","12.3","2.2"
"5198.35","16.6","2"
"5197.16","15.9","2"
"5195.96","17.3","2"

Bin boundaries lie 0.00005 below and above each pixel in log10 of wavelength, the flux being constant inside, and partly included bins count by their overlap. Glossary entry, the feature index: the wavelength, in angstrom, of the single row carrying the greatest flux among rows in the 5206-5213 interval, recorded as 5211.54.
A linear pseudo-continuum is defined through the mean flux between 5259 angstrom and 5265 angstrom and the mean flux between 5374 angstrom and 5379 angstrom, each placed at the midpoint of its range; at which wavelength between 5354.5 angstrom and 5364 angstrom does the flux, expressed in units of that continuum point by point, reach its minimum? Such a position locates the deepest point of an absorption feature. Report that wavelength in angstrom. 5360.01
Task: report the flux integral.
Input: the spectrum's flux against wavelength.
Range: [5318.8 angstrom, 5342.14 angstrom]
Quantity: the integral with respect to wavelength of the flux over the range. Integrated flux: 397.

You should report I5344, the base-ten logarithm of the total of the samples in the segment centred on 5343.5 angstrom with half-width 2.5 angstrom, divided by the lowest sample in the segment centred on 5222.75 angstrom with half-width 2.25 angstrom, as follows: 0.78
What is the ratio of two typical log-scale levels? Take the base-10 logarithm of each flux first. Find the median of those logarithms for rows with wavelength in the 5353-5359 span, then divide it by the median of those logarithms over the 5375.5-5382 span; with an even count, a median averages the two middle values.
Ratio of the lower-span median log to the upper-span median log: 0.96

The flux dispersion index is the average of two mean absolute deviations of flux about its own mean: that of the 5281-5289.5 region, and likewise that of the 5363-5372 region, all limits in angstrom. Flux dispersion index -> 0.95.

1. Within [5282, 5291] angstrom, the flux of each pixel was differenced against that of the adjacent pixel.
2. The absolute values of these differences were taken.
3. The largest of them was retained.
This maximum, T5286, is 4.6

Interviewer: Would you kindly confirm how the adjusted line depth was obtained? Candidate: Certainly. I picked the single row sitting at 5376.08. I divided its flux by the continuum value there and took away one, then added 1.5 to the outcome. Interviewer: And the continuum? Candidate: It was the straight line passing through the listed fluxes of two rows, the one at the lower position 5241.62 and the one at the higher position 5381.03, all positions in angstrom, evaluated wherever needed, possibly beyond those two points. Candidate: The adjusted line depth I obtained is 1.46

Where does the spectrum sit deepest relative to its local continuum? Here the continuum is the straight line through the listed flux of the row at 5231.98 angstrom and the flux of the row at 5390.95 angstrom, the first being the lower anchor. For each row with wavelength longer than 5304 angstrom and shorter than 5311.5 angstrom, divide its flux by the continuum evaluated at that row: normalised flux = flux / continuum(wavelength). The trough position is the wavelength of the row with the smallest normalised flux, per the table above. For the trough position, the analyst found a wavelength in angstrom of 5308.43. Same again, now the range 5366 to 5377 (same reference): 5366.19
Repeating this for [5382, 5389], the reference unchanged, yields 5388.47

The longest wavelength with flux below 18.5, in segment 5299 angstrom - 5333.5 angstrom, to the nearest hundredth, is 5332.93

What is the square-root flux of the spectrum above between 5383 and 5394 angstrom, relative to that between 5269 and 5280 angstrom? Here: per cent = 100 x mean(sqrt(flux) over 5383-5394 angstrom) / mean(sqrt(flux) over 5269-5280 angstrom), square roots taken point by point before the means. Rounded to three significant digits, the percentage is 107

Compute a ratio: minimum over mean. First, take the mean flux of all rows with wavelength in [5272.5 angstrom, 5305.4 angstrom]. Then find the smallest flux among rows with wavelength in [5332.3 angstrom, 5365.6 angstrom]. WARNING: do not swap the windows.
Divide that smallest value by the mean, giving 0.85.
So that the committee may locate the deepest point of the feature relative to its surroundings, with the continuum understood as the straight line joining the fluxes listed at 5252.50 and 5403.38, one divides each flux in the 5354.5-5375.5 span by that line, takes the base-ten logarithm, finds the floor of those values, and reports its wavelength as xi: 5360.01 angstrom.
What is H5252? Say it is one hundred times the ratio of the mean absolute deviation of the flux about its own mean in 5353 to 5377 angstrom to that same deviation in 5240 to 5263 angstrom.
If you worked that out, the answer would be 97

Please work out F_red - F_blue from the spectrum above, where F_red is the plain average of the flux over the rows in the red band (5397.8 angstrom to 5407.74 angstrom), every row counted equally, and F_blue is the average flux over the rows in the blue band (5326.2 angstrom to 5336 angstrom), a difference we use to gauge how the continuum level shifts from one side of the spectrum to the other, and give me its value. -1.7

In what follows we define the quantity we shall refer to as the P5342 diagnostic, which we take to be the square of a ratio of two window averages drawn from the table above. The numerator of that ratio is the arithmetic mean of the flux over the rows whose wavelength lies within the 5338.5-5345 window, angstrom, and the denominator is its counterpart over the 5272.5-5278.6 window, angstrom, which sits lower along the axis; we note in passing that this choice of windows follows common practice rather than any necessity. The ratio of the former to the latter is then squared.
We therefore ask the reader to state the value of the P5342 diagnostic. 1.04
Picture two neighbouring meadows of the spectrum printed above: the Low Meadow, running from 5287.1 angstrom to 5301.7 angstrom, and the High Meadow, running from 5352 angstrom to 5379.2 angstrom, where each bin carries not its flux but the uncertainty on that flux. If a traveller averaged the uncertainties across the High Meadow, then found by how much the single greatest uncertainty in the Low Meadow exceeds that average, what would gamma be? 0.00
